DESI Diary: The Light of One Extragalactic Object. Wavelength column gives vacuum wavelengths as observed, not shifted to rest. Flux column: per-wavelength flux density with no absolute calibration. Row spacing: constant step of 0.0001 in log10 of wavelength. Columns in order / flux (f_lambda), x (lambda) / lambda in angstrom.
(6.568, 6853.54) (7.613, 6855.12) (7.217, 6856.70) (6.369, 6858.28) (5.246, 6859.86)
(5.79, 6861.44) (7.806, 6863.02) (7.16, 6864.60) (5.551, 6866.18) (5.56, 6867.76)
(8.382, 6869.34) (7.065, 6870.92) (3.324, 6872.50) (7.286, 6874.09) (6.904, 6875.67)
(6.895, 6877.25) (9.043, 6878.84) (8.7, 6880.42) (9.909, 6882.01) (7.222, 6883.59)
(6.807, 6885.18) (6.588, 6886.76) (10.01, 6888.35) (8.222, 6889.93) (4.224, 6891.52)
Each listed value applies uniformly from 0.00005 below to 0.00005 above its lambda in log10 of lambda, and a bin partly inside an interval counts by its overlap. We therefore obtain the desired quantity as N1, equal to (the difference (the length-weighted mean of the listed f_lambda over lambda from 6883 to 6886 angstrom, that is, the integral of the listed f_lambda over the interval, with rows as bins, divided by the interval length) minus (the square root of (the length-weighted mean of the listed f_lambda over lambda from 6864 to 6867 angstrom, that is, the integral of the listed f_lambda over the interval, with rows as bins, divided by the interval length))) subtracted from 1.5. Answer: -3.0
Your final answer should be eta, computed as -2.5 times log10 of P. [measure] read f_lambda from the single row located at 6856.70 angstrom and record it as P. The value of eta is -2.15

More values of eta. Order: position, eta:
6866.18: -1.86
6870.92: -2.12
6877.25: -2.10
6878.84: -2.39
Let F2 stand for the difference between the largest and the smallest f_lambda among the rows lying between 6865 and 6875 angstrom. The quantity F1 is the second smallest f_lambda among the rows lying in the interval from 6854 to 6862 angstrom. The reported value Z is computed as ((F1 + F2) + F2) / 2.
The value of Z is 8.0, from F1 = 5.79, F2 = 5.1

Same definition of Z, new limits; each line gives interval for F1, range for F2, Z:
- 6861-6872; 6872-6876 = 6.7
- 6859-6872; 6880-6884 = 5.5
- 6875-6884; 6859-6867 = 6.0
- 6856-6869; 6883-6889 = 6.2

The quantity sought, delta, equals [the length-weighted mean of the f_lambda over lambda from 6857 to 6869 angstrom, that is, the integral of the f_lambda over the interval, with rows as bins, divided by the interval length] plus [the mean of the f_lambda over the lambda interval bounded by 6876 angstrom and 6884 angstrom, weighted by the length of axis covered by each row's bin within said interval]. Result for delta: 14.7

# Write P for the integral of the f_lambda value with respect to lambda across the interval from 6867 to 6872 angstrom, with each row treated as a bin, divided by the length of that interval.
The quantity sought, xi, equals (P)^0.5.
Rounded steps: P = 6.81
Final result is 2.61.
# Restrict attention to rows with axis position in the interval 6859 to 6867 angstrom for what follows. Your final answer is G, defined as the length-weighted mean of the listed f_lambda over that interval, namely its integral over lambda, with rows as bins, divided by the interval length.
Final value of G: 6.3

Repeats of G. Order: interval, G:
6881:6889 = 8.1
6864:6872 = 6.6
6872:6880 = 6.9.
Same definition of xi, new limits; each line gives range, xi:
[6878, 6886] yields 2.88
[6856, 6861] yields 2.49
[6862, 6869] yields 2.57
